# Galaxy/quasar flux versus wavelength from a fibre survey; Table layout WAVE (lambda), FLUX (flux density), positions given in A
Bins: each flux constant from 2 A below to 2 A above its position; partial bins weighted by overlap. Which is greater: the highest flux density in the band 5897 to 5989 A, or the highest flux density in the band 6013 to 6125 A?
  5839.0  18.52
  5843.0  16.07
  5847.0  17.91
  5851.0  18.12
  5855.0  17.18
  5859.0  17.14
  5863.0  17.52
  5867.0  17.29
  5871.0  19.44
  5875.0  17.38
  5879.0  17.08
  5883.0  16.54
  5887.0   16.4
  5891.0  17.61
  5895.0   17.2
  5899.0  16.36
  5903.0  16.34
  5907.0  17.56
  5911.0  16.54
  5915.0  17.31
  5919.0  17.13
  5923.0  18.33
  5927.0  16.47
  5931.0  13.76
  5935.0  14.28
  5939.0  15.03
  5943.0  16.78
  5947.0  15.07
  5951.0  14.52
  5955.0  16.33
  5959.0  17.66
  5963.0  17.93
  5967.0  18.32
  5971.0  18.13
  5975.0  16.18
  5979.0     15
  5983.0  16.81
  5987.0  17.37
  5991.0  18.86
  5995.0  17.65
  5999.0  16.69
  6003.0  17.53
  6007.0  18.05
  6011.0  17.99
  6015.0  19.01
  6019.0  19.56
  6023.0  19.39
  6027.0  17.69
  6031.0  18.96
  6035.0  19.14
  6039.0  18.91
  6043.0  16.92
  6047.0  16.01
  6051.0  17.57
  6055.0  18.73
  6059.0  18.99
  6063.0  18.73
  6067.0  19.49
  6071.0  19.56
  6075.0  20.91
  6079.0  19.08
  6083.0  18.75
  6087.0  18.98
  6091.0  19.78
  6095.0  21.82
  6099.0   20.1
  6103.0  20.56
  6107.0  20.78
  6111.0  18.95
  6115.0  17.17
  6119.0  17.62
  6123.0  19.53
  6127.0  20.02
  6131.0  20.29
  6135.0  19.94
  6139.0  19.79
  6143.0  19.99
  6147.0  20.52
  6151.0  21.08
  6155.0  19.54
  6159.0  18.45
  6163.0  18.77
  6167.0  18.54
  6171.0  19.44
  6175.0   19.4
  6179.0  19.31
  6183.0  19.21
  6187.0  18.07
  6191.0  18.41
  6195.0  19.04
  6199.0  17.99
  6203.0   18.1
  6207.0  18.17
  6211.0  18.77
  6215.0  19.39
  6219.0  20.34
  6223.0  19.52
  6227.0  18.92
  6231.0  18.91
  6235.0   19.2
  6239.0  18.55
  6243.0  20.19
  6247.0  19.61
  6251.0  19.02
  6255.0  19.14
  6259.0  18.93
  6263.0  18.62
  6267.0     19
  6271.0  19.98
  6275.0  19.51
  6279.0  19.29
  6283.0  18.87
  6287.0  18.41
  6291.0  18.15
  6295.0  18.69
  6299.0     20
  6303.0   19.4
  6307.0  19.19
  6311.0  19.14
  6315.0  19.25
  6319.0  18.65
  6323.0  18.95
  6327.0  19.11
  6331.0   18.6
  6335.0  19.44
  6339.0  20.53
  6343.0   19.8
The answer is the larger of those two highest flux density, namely 21.8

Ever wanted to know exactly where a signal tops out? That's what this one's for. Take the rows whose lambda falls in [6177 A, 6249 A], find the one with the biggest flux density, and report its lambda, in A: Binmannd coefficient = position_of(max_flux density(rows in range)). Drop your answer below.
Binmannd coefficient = 6219.0 A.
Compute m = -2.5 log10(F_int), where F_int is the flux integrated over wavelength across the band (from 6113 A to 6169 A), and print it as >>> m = -7.59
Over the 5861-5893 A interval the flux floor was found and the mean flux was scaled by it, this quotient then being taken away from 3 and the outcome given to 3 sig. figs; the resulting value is 1.94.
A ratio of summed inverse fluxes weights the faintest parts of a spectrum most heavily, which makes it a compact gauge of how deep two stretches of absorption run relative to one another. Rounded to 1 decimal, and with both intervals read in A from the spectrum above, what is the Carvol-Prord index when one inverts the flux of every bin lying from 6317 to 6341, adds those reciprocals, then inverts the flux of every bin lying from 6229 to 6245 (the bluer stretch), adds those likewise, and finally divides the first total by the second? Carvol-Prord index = 1.5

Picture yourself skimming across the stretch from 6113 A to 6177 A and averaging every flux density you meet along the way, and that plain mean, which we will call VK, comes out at 19.4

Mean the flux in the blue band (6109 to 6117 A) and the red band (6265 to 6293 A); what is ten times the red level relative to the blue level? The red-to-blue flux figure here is 10.5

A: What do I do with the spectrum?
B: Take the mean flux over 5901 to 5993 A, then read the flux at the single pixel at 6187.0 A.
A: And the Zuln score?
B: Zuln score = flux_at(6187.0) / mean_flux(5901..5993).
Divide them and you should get 1.09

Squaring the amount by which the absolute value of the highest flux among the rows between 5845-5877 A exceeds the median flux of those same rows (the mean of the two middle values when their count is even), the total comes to 4.0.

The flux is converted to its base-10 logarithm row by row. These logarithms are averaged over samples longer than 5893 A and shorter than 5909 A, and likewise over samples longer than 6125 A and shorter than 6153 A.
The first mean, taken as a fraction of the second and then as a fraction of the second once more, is 0.719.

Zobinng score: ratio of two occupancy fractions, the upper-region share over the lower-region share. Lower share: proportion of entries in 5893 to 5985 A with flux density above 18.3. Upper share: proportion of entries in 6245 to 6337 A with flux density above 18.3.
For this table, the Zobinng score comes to 11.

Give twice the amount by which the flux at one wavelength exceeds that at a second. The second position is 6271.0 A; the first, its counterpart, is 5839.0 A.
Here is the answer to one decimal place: -2.9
